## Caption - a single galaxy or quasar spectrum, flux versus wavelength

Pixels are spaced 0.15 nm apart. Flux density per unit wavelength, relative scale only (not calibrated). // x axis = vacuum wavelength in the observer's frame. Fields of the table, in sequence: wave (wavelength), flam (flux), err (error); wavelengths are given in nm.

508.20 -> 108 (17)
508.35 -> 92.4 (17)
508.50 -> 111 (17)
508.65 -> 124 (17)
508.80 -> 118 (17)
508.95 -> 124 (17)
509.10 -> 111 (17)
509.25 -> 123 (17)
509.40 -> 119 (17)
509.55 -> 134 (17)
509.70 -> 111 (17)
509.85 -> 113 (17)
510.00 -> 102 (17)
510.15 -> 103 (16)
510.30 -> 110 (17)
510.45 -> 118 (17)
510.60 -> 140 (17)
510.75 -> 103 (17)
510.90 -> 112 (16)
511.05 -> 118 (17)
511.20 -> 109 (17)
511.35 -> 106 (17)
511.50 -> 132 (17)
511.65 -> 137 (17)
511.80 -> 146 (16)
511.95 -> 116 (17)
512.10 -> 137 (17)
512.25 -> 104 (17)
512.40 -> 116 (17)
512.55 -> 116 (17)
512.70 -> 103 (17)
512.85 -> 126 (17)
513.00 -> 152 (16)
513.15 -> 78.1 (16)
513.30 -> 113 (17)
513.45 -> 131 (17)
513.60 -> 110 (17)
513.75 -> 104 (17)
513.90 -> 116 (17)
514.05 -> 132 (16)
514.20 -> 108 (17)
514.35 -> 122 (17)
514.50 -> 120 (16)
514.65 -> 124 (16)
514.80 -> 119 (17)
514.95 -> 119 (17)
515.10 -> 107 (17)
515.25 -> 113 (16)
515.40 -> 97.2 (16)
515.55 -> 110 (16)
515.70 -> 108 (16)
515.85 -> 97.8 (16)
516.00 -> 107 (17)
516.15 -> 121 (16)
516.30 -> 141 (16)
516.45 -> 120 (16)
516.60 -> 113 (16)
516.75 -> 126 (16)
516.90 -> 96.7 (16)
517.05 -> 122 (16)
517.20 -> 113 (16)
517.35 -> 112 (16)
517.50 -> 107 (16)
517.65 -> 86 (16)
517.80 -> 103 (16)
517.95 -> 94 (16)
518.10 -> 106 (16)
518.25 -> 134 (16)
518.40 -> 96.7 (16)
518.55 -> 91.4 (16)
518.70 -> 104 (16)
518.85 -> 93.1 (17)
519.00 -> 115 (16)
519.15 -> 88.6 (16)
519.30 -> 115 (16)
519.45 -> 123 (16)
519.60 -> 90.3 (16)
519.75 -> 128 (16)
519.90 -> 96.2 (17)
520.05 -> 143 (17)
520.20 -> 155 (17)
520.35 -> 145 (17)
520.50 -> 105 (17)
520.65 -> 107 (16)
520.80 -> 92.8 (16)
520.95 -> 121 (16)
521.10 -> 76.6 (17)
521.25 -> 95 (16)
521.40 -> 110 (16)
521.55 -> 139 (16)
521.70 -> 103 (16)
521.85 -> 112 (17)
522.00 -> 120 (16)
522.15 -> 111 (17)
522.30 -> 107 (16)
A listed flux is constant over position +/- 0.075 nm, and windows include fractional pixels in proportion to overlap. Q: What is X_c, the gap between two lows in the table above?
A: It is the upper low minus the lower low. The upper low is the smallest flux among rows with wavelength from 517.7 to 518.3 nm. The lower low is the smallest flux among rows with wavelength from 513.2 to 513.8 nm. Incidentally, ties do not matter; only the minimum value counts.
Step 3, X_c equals -10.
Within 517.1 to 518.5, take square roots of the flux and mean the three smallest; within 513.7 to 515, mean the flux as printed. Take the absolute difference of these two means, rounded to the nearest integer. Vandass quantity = 109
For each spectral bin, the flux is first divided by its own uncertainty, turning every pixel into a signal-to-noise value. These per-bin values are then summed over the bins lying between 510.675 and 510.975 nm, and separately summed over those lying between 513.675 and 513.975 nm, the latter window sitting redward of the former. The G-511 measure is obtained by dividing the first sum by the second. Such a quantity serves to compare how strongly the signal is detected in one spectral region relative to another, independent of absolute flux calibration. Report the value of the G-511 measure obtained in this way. 1.01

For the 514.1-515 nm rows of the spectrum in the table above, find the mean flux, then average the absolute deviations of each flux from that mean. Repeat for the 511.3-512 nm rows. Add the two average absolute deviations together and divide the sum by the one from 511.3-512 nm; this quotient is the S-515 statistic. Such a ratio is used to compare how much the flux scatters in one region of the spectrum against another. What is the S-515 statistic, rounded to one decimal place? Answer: 1.3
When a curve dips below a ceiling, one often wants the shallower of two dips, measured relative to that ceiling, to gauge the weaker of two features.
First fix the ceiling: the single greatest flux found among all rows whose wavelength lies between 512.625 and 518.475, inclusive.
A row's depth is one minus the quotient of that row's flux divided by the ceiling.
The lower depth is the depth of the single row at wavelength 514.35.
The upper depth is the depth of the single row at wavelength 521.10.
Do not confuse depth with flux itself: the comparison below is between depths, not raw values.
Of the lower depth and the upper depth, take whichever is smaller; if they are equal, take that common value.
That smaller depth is 0.20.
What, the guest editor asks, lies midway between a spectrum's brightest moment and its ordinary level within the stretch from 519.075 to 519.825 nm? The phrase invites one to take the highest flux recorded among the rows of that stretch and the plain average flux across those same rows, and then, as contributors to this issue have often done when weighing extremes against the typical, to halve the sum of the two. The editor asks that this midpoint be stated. 118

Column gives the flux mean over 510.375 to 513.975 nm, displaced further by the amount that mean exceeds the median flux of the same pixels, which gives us 121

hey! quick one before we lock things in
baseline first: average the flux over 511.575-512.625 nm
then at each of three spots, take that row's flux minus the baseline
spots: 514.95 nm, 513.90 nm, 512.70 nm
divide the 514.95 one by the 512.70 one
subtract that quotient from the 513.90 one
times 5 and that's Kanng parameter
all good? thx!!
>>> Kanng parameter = -44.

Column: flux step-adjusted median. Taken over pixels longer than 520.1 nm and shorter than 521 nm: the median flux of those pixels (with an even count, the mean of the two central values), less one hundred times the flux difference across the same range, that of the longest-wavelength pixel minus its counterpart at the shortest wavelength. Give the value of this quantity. 3514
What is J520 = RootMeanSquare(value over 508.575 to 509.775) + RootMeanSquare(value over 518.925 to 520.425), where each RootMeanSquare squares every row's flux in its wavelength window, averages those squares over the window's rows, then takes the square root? 243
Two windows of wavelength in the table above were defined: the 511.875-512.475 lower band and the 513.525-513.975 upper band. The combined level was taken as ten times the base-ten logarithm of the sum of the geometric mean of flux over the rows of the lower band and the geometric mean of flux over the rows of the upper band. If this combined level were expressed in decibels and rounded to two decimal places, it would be 23.57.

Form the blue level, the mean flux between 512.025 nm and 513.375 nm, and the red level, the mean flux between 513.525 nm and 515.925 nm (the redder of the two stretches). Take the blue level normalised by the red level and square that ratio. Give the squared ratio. 1.06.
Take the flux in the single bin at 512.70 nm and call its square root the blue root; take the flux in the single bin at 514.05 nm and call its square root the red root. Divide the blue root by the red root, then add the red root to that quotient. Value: 12.4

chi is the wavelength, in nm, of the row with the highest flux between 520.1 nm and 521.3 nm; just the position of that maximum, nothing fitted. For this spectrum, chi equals 520.20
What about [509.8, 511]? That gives 510.60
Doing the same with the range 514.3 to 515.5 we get 514.65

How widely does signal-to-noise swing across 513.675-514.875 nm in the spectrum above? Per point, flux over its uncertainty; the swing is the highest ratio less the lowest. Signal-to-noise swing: 2.1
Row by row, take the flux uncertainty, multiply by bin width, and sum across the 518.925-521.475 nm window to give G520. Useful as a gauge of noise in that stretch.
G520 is 41.7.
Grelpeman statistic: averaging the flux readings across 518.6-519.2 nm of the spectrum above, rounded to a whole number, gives 100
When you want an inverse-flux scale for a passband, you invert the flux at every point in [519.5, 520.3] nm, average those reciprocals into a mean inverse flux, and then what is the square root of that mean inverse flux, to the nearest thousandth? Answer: 0.092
